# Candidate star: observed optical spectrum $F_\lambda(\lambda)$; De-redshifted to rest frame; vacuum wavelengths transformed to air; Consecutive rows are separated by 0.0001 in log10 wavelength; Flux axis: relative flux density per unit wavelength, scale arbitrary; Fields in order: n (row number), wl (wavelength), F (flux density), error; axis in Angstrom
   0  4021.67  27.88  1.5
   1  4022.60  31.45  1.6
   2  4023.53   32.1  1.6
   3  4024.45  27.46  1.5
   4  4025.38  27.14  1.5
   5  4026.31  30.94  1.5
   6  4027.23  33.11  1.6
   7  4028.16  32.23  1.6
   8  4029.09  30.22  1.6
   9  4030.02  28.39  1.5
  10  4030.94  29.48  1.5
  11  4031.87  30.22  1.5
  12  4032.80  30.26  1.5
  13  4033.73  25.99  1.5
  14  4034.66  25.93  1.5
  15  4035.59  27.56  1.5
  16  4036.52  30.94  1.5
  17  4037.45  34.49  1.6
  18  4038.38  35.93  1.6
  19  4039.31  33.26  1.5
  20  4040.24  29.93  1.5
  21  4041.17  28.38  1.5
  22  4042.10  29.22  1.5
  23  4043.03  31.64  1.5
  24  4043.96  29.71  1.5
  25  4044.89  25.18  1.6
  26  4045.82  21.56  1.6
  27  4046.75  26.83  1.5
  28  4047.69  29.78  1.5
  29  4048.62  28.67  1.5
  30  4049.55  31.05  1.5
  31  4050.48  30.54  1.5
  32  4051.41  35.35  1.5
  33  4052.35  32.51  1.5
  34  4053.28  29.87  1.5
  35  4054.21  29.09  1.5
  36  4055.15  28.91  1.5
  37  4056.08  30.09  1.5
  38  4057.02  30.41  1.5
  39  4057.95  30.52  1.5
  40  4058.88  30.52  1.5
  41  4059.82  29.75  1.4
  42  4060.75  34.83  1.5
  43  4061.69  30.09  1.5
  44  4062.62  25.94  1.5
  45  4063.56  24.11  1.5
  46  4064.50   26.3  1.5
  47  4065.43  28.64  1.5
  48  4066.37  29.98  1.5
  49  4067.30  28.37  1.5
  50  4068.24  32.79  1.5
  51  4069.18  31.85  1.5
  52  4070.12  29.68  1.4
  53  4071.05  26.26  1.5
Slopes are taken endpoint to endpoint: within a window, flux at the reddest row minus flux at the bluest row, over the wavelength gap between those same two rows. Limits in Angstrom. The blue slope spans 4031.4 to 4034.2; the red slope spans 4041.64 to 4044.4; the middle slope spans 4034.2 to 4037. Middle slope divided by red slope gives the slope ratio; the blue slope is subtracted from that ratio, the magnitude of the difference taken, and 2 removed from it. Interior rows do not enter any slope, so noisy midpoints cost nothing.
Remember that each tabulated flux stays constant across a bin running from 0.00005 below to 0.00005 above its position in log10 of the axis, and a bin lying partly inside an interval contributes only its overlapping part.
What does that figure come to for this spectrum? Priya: 10.5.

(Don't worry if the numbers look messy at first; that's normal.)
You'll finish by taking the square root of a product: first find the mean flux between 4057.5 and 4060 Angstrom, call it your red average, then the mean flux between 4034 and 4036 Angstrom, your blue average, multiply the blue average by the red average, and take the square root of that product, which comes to 28.4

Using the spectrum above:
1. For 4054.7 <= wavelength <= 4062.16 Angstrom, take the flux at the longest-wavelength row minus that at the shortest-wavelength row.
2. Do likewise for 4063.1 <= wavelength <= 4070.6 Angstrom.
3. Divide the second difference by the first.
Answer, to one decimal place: 4.7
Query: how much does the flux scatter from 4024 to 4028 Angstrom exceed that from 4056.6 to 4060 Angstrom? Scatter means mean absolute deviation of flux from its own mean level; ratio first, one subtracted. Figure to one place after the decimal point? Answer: 7.6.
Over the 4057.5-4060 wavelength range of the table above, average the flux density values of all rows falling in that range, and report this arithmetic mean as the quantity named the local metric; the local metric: 30.3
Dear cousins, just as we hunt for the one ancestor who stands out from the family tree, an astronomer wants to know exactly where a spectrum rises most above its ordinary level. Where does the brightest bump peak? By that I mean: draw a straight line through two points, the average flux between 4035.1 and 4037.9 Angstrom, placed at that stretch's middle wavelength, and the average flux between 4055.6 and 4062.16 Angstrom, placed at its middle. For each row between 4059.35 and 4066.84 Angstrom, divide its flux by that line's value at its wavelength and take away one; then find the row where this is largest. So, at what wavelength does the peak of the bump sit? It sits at 4060.75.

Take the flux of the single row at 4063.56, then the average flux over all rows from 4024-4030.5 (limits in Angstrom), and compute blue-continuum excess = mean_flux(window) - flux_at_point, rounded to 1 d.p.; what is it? 5.8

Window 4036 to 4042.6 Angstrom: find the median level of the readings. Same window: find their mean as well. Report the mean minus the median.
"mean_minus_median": 0.8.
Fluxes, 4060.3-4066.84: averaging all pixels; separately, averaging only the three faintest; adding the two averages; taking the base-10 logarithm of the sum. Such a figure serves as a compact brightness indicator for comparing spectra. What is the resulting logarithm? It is 1.73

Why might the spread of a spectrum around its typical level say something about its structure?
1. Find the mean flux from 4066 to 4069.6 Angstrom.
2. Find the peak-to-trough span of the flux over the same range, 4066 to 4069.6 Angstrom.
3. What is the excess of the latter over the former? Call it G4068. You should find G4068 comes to -26.3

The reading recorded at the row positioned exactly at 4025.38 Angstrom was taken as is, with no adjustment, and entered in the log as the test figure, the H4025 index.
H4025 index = 27.14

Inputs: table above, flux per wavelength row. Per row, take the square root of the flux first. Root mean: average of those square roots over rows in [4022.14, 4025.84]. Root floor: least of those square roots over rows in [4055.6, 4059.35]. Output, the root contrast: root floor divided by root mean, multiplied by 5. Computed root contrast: 5.05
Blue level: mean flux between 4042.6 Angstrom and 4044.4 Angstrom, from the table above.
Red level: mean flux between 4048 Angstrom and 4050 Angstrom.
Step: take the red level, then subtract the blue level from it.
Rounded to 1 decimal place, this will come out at -0.8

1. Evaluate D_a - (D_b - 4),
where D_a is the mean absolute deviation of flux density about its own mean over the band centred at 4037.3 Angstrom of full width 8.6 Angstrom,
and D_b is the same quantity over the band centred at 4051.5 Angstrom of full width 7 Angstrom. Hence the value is 5.33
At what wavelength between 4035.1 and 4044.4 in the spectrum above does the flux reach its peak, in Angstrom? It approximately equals 4038.38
